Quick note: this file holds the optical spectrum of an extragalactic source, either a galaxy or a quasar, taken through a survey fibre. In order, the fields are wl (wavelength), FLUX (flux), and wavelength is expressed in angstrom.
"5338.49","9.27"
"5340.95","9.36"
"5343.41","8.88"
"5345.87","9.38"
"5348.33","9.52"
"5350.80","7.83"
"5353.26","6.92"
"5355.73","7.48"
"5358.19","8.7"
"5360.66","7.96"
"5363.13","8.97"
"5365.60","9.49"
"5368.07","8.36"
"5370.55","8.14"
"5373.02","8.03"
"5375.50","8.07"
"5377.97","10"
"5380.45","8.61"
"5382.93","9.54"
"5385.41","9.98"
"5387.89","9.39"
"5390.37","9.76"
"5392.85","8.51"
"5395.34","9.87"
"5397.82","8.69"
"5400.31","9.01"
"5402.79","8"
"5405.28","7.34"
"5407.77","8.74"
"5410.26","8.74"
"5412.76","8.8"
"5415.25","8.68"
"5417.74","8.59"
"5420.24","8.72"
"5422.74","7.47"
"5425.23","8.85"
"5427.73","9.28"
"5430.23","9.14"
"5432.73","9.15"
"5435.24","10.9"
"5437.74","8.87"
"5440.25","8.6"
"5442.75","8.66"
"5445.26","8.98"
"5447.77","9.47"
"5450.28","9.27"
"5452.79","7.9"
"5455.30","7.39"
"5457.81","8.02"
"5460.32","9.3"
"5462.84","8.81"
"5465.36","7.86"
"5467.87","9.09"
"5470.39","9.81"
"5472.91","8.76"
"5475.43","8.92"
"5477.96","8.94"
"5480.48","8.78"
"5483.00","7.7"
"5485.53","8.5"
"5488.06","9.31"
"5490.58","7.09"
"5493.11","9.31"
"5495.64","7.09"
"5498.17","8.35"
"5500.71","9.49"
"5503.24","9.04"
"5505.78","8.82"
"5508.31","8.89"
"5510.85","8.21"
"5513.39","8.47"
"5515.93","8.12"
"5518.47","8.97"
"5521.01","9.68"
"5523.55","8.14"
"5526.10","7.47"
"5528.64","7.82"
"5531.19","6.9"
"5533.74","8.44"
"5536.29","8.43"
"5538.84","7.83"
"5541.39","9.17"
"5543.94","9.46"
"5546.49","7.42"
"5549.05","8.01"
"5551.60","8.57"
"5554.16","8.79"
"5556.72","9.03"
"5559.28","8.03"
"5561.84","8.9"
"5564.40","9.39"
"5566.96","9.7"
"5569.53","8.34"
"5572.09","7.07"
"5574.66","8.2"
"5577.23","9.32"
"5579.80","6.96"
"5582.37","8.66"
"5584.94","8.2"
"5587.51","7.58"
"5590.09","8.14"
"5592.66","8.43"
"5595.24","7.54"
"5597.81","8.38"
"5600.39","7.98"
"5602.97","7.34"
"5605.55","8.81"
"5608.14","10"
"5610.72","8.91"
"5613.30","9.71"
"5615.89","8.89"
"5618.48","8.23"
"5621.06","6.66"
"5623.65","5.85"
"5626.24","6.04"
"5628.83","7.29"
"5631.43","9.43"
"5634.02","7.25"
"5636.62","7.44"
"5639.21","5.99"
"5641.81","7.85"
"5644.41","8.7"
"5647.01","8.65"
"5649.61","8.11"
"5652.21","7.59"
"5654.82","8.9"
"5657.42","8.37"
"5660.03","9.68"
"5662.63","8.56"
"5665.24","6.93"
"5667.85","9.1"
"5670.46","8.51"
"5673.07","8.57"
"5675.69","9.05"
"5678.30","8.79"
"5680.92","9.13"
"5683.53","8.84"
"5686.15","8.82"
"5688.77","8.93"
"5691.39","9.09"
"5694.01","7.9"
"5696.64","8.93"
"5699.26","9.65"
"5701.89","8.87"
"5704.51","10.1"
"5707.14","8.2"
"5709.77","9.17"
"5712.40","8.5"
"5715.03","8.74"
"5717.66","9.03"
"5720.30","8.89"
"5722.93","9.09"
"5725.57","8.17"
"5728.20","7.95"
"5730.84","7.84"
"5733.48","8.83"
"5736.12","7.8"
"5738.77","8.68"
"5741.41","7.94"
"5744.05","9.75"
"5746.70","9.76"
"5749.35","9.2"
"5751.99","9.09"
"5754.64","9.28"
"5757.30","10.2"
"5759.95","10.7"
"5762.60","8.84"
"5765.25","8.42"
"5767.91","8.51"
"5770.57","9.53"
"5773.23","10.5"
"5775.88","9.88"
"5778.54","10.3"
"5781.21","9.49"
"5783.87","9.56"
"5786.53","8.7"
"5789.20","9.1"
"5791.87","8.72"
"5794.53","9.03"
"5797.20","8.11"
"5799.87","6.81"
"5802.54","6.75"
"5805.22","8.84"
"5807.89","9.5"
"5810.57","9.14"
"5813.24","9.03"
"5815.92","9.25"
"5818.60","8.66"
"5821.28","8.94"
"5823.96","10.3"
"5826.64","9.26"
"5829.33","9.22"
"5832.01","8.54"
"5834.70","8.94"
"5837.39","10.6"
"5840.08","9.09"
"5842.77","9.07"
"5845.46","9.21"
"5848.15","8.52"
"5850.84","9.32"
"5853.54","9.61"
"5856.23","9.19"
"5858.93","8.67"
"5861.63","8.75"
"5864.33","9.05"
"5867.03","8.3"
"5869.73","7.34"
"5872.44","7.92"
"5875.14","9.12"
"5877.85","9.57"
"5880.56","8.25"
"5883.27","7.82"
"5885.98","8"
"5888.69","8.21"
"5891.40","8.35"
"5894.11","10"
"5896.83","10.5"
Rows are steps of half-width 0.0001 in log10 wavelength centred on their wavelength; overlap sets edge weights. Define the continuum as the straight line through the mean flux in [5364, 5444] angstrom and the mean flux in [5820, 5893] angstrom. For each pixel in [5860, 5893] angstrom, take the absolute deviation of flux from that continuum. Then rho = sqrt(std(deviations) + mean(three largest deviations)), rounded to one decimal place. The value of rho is 1.2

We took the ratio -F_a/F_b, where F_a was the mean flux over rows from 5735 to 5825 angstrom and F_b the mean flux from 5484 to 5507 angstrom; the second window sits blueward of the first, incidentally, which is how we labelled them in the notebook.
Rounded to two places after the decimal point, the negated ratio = -1.06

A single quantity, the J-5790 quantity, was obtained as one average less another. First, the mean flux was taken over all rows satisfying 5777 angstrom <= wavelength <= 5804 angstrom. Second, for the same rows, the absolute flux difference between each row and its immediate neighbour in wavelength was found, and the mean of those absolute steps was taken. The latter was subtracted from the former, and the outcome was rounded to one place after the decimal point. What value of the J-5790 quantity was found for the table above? 8.1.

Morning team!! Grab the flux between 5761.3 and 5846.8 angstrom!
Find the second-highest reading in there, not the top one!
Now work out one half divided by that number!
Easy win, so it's 0.048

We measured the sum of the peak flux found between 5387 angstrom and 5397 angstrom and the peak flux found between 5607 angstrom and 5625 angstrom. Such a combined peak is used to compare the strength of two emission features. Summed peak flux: 19.9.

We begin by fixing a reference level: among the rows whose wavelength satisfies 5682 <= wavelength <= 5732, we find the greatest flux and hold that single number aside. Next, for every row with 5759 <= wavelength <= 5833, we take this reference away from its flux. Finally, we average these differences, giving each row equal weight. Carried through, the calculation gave -1.0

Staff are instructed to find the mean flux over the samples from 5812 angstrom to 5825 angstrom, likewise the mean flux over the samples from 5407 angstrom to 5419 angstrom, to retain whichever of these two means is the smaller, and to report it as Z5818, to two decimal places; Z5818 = 8.71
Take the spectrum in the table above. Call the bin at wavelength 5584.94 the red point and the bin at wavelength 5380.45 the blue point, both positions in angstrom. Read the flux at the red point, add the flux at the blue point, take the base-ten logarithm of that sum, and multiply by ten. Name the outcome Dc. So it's 12.3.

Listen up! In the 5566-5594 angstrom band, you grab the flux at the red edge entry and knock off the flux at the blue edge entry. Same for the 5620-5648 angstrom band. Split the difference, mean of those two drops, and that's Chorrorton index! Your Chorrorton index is 0.4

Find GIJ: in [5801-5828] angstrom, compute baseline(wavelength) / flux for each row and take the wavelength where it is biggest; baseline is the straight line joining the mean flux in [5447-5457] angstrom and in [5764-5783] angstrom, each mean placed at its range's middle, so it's 5802.54 angstrom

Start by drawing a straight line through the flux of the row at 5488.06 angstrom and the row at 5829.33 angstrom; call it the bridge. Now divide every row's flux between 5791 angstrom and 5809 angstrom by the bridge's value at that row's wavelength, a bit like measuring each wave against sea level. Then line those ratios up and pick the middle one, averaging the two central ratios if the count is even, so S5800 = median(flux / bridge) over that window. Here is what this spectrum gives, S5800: 0.94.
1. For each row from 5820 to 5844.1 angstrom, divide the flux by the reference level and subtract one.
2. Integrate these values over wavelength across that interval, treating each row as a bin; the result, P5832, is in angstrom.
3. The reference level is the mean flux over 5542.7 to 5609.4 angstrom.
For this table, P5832 2.7 angstrom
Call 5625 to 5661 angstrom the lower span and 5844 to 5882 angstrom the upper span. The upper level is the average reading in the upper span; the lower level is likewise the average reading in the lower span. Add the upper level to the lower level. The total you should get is 16.7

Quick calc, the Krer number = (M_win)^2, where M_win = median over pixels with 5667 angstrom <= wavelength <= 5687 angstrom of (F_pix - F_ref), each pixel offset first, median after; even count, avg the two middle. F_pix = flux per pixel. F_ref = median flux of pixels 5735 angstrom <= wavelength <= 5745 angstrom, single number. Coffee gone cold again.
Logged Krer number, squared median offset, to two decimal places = 0.27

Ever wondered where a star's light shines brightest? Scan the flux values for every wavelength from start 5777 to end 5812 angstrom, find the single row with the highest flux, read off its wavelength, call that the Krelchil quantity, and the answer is 5778.54 angstrom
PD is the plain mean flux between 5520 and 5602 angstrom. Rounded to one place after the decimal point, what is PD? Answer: 8.3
